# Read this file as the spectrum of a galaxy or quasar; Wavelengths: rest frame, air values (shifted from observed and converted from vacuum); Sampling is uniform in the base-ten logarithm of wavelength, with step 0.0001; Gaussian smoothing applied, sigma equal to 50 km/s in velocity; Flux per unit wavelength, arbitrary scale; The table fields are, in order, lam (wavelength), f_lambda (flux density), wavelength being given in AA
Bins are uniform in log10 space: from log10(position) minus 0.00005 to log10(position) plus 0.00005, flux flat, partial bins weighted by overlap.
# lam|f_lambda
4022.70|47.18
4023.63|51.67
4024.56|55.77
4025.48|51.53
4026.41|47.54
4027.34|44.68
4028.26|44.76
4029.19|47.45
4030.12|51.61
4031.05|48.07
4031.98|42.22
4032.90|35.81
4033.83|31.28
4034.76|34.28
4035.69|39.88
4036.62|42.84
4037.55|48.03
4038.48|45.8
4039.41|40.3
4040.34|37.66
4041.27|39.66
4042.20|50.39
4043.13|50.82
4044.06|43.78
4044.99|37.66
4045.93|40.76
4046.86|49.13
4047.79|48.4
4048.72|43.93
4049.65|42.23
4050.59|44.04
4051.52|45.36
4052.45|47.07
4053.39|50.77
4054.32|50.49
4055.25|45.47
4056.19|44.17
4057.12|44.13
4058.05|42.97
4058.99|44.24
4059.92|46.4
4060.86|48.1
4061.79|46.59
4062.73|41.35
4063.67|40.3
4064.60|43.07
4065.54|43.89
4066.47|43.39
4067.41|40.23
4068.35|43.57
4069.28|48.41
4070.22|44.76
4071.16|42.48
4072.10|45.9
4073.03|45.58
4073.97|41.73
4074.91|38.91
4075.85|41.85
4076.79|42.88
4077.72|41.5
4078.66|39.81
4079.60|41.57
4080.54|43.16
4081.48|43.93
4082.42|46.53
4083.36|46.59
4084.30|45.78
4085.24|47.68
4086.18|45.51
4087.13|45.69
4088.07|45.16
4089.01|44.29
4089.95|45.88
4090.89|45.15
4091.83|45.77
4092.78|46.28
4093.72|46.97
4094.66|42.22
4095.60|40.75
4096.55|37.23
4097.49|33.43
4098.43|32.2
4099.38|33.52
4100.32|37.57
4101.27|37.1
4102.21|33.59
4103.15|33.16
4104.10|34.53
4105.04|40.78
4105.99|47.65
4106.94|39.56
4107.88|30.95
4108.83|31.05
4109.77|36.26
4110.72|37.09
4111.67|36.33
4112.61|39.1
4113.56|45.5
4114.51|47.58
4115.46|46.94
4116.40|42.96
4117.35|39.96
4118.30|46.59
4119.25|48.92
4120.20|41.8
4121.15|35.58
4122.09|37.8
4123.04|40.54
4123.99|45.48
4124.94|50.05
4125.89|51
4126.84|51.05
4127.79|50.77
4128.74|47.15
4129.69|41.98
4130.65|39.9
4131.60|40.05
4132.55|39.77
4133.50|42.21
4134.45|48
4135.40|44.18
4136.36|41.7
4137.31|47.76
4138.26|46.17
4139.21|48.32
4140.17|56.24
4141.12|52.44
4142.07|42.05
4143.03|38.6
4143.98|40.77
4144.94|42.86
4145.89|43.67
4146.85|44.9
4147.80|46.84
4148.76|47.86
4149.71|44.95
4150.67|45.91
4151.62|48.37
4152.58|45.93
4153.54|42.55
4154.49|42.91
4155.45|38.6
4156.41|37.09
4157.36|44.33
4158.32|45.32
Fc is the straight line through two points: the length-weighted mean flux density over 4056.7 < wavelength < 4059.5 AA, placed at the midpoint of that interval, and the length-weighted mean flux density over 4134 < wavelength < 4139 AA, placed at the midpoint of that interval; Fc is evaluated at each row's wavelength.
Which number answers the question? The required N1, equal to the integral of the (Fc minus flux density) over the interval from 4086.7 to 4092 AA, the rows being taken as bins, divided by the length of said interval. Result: -0.7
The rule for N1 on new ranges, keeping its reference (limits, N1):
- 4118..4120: -1.7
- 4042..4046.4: -0.8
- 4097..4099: 11.9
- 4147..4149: -0.9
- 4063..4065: 2.4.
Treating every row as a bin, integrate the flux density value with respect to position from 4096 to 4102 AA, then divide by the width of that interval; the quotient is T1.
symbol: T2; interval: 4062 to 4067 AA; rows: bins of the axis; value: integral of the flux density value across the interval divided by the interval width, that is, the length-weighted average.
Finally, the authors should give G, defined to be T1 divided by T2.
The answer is 0.83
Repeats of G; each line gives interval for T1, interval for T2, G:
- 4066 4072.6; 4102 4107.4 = 1.15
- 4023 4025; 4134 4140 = 1.14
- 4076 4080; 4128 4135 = 0.96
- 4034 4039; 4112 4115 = 0.95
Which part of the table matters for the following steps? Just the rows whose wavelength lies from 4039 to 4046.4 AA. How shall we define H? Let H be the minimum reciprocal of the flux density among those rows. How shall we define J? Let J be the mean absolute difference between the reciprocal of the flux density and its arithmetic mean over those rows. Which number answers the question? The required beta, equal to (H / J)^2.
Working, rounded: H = 0.0197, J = 0.0022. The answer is 78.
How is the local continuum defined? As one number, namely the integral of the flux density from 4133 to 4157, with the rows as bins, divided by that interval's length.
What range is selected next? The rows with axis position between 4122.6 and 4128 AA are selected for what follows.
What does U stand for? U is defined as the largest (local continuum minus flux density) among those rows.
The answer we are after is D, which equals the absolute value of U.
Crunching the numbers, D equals 4.3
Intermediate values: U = 4.3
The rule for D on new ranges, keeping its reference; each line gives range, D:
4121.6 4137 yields 7.0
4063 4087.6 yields 5.9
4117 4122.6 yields 9.3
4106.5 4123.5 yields 13.9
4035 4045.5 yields 7.2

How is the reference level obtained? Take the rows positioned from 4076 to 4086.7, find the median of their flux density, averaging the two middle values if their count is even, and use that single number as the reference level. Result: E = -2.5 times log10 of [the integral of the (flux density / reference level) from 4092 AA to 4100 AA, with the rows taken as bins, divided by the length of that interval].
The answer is 0.12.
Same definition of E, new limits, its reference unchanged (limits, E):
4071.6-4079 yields 0.04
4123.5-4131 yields -0.08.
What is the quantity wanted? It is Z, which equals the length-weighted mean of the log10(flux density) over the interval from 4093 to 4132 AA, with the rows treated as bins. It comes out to 1.607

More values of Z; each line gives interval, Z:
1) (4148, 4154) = 1.661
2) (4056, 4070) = 1.644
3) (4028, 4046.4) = 1.625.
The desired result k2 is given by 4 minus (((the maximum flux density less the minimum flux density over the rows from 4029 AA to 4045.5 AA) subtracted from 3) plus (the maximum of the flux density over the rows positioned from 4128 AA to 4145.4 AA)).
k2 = -35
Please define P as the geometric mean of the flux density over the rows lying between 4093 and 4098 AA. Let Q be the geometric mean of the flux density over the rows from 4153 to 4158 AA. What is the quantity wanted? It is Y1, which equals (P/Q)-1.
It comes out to -0.03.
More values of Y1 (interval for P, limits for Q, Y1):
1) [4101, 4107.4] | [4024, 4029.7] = -0.22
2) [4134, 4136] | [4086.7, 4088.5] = 0.01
